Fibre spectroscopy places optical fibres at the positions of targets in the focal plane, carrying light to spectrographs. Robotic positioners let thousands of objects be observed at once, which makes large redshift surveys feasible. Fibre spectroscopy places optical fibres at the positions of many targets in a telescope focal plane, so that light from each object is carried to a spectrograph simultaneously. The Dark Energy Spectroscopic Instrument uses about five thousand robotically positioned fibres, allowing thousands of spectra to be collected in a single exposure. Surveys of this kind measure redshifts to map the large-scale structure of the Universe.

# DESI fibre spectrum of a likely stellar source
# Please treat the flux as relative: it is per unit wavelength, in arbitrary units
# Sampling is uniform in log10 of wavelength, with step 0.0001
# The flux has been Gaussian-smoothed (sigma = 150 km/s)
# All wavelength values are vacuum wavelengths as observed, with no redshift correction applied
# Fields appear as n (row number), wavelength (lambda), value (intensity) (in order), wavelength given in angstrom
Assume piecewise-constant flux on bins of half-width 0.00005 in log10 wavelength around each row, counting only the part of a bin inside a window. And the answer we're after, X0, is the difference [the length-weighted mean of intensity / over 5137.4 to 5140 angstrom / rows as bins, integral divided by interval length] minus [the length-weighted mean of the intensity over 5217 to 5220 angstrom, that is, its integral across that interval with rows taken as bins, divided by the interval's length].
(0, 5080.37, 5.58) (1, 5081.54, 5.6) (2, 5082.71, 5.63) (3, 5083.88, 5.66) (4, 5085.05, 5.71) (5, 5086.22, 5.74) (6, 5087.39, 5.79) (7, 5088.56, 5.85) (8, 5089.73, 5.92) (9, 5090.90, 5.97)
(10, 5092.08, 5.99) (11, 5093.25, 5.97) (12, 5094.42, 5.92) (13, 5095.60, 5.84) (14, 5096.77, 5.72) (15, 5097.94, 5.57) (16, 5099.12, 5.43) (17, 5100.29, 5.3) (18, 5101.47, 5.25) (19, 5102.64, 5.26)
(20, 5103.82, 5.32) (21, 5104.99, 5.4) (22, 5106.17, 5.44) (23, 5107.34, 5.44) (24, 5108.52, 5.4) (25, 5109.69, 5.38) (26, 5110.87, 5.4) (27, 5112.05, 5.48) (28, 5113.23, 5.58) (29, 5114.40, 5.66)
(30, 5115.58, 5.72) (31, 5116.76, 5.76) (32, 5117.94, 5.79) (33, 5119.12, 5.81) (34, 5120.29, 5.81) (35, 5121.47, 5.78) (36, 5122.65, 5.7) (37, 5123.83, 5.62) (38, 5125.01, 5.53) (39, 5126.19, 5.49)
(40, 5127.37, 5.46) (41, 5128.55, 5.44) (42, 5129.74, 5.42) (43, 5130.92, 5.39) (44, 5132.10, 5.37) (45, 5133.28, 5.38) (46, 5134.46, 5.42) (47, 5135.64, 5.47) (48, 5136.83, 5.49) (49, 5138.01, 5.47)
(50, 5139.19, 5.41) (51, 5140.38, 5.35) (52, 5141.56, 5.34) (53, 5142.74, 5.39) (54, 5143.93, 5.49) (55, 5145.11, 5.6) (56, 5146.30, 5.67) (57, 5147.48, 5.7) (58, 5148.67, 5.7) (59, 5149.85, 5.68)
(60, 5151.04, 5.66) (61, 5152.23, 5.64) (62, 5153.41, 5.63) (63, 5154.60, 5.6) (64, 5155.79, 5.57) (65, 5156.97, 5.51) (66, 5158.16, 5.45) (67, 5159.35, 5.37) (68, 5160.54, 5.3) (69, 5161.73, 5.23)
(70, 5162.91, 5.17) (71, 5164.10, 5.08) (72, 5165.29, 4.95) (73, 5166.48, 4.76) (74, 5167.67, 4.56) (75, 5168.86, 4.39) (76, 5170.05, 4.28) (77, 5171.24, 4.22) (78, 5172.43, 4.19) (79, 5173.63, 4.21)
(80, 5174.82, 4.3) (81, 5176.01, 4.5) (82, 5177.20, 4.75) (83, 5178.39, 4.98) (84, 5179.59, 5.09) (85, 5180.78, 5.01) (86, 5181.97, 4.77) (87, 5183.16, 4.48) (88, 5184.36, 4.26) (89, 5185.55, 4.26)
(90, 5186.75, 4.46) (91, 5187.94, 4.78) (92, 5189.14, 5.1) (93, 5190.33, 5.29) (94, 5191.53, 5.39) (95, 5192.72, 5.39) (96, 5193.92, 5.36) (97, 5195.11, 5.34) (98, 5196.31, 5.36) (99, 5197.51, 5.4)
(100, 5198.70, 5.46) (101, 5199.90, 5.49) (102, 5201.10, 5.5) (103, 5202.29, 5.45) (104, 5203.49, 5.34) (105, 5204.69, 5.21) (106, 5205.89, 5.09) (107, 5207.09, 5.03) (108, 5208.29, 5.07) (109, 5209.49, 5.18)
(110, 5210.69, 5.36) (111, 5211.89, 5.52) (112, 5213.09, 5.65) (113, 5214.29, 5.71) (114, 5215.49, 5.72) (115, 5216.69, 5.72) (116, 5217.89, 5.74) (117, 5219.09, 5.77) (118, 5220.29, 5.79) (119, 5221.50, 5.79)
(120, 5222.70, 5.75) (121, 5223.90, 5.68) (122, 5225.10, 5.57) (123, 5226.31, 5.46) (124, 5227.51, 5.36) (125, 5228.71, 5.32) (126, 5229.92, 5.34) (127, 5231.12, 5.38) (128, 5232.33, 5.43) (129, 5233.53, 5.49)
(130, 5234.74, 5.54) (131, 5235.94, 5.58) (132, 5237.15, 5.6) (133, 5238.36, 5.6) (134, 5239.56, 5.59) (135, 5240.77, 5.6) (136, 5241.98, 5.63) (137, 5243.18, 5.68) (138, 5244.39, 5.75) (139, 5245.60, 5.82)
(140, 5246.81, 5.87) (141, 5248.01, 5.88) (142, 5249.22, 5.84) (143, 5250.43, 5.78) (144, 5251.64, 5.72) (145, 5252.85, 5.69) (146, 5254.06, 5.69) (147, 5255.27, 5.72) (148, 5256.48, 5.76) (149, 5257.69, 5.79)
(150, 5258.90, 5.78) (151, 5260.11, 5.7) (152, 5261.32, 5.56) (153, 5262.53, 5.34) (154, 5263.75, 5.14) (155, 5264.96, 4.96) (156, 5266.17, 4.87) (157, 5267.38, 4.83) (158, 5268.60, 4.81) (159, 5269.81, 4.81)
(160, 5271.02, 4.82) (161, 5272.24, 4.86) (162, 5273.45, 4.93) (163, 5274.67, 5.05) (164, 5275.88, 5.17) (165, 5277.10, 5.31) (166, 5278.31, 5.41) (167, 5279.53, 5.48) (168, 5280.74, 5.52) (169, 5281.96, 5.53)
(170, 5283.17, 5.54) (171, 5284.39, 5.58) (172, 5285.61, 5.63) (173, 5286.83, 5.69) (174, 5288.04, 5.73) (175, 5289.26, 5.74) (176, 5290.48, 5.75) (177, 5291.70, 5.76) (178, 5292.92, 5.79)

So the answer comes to -0.3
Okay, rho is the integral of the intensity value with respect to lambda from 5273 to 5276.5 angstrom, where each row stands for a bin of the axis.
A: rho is 18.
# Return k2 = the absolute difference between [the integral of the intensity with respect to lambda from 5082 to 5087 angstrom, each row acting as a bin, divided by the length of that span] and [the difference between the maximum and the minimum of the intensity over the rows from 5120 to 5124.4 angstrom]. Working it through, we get 5.5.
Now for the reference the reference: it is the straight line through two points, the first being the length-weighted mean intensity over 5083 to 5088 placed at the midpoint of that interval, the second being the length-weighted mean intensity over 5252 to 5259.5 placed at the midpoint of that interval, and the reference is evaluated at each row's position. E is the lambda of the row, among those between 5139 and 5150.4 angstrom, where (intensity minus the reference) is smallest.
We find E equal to 5141.56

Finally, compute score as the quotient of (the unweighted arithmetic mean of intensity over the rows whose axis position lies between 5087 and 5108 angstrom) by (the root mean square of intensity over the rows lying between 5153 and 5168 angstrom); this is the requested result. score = 1.07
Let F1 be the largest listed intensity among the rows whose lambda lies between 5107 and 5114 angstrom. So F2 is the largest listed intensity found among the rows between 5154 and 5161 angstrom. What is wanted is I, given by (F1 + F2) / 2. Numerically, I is 5.59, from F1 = 5.58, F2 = 5.6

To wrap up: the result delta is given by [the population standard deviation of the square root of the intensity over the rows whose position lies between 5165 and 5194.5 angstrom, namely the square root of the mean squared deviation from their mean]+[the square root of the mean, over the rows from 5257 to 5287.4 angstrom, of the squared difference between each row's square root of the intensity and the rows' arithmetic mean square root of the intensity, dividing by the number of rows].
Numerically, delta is 0.17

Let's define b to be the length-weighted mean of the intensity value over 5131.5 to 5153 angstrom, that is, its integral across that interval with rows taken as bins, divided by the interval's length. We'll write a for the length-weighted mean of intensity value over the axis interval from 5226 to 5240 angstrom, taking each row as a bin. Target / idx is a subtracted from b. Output 0.0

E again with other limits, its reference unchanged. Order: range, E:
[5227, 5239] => 5228.71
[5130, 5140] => 5132.10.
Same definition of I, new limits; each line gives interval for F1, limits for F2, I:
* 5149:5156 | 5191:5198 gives 5.54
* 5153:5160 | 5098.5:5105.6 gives 5.53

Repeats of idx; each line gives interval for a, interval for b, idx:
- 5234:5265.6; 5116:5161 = -0.1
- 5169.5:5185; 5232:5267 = 1.1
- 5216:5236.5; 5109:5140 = 0.0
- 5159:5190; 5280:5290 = 0.9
